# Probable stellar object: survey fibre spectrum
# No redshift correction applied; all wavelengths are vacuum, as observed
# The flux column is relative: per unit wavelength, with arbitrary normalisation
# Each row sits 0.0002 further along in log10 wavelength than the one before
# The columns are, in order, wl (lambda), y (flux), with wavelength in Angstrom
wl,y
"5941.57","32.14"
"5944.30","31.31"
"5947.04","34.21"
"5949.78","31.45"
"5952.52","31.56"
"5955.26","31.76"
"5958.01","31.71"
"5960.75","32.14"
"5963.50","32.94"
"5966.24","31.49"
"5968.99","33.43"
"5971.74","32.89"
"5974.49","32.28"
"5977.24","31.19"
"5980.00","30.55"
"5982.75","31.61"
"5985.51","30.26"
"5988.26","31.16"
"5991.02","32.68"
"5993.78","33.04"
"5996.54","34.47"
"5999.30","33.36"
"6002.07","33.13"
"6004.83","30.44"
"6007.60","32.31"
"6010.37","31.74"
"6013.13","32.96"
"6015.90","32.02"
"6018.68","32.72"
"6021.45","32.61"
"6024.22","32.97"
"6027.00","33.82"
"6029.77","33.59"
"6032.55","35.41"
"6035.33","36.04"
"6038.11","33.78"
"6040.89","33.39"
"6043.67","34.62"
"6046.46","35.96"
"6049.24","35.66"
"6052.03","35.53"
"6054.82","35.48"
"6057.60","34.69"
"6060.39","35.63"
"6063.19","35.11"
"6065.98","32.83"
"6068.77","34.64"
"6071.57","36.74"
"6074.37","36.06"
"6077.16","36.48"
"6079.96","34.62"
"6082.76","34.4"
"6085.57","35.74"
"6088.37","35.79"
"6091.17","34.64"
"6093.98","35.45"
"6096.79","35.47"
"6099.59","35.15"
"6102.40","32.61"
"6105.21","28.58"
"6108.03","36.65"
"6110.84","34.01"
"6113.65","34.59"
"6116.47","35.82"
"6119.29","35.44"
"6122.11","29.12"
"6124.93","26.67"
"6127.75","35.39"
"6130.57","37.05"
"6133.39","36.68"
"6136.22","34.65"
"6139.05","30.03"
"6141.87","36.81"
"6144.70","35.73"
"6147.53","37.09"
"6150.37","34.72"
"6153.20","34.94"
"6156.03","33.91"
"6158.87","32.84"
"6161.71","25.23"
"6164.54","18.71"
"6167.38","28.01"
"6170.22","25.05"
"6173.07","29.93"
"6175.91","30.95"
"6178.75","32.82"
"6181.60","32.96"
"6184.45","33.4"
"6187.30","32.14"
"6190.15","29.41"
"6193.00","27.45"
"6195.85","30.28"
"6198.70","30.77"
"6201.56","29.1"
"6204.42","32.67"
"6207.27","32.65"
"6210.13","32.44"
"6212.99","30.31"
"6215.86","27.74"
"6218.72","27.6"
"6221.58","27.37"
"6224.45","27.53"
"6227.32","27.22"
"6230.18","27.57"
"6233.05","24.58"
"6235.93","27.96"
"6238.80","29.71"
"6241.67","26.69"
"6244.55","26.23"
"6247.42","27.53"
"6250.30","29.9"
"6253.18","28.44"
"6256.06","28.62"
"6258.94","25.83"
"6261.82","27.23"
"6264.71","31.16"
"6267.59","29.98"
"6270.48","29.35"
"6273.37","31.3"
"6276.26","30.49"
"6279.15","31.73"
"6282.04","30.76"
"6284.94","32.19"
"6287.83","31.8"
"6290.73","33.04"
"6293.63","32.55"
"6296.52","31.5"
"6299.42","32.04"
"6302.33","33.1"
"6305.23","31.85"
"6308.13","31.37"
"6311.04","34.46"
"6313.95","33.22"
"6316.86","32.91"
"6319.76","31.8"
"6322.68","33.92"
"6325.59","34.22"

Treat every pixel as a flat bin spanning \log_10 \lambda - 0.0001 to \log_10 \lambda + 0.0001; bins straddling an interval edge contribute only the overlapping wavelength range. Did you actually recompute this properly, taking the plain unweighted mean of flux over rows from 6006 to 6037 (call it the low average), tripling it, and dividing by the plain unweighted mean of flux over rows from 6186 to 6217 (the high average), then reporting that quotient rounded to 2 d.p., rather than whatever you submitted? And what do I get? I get 3.28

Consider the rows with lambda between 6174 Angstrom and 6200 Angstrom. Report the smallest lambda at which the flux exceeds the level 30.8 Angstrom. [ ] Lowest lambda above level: 6175.91 Angstrom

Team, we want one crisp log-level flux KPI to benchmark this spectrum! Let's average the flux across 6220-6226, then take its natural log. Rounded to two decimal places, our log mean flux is 3.31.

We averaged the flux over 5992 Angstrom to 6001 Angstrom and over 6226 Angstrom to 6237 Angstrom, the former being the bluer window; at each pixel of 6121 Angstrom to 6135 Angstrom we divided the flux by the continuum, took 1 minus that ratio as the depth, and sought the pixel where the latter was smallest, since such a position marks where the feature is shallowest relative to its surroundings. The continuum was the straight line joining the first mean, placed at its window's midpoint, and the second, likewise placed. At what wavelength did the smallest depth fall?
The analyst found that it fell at 6130.57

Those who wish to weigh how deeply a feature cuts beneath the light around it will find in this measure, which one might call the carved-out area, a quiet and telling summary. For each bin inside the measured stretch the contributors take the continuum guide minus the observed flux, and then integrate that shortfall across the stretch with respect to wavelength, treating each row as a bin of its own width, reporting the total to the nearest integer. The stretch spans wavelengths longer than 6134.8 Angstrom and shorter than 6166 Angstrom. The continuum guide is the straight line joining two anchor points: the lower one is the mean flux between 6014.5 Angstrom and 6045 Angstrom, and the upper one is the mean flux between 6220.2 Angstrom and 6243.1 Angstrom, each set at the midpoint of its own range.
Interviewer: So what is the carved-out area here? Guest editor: -73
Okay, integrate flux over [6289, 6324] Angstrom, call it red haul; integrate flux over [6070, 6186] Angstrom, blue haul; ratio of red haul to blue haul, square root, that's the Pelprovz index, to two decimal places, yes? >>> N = 0.54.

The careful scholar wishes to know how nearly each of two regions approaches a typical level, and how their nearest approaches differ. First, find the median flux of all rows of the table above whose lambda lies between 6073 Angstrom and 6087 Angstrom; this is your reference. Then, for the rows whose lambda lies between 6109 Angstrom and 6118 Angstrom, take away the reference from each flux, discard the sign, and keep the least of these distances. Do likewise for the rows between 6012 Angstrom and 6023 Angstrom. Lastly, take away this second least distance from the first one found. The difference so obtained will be -3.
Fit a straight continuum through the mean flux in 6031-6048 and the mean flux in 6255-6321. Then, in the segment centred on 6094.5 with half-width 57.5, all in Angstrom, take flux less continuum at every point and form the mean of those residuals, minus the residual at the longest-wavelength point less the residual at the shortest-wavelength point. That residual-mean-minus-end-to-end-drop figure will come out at -2.0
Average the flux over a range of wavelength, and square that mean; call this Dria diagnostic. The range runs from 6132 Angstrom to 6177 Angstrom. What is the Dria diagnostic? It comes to 997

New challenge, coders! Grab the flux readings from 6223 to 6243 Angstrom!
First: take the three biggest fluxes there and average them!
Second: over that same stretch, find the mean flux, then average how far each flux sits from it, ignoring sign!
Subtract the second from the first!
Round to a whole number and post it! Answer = 27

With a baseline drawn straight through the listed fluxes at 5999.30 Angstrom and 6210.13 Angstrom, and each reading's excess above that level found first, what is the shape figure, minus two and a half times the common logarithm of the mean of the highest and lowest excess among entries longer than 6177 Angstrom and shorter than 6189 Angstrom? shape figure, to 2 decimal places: 1.62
